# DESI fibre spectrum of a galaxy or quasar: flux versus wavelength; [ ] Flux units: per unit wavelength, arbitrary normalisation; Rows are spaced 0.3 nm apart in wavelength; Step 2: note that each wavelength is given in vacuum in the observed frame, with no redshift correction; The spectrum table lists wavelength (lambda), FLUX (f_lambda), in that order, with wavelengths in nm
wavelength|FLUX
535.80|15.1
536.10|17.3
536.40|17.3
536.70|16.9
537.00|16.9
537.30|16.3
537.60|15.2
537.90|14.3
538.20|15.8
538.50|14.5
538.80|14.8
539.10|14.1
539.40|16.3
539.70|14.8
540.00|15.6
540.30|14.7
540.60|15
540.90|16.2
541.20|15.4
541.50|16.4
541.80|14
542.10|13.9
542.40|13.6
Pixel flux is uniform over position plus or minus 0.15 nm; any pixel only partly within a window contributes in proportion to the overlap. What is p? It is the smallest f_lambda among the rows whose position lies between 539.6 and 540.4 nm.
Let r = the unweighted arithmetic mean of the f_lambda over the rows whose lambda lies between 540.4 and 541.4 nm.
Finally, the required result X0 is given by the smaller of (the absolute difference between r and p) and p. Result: 0.8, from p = 14.7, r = 15.5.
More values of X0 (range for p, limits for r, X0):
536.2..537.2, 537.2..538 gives 1.6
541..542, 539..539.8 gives 1.1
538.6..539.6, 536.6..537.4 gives 2.6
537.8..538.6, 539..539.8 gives 0.8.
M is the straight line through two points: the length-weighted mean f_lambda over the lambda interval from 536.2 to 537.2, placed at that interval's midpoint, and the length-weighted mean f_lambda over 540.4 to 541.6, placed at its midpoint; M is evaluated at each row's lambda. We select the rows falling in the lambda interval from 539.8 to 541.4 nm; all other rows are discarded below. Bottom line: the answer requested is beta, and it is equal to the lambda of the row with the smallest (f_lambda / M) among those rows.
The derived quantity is 540.30 nm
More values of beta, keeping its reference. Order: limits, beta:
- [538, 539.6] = 539.10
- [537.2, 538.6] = 537.90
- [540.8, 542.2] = 542.10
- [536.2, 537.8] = 537.60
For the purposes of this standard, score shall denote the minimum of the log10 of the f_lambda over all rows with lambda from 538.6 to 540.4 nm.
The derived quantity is 1.15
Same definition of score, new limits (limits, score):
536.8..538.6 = 1.16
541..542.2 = 1.14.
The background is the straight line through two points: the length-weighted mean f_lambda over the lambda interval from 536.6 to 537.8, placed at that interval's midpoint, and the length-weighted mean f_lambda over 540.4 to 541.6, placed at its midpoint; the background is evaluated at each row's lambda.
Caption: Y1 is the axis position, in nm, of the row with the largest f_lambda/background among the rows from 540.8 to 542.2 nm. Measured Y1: 541.50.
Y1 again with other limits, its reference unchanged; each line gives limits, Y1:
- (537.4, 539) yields 538.20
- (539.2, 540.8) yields 539.40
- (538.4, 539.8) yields 539.40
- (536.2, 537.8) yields 536.40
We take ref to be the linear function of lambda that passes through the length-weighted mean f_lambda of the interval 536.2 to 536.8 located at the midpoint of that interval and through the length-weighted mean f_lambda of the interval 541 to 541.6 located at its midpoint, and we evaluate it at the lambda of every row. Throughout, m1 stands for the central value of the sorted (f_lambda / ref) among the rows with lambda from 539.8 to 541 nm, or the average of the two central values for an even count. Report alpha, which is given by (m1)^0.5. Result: 0.97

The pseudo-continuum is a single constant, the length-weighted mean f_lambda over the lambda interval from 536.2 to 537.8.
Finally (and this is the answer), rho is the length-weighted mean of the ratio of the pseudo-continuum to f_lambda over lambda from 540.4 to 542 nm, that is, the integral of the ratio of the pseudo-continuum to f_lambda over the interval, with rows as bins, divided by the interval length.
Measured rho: 1.08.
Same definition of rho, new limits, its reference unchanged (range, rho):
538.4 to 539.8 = 1.11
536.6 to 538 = 1.04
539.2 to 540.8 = 1.08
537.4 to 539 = 1.10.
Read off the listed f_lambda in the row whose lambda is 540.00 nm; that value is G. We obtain 15.6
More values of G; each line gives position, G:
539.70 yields 14.8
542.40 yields 13.6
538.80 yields 14.8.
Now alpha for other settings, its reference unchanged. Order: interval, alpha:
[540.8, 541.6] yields 1.01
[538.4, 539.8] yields 0.95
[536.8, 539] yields 0.95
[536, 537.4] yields 1.00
